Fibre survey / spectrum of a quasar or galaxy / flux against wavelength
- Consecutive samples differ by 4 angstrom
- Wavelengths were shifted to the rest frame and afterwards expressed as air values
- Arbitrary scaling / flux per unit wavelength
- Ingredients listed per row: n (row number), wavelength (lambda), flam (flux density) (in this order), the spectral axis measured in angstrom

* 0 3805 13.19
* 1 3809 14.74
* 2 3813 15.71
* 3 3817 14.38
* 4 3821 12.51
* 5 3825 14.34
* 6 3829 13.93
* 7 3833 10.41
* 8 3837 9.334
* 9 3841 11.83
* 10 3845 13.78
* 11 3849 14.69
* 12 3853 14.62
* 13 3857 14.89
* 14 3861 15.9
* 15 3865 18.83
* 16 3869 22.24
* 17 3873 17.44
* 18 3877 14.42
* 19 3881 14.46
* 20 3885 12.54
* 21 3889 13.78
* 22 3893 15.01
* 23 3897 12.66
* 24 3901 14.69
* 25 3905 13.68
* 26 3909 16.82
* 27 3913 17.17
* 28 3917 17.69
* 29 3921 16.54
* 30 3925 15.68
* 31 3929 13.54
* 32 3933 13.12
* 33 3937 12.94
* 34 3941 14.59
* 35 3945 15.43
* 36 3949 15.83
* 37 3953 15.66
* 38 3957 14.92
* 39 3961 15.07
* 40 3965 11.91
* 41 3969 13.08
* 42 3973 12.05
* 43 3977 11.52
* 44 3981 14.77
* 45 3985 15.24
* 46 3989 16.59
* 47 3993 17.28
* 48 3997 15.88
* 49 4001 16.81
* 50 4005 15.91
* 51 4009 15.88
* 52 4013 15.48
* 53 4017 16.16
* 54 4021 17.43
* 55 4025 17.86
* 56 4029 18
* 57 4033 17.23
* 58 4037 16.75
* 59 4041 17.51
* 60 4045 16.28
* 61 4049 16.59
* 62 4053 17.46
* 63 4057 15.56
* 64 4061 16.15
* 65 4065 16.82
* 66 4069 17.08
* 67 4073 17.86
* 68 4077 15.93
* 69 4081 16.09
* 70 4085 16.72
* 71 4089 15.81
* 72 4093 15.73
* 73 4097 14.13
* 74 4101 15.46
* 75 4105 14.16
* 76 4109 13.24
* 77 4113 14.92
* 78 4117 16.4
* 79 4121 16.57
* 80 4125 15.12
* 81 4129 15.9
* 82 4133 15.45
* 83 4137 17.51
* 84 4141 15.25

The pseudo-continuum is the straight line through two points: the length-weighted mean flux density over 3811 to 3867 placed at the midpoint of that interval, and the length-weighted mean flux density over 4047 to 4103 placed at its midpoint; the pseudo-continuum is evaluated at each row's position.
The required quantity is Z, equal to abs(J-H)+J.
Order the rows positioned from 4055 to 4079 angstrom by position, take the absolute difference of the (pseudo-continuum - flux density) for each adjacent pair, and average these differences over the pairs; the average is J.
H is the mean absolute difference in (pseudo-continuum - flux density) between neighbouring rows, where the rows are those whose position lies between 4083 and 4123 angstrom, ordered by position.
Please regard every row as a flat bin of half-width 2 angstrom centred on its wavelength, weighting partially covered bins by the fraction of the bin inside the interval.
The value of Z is 1.1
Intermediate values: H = 1.1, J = 0.82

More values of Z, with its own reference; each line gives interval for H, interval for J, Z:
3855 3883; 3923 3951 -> 2.5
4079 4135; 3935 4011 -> 1.1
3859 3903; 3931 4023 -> 2.3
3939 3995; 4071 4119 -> 1.1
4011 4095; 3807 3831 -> 1.8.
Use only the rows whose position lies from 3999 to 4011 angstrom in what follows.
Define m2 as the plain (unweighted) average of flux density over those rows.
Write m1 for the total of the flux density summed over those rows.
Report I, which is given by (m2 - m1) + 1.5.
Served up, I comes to -30.9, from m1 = 49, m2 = 16.2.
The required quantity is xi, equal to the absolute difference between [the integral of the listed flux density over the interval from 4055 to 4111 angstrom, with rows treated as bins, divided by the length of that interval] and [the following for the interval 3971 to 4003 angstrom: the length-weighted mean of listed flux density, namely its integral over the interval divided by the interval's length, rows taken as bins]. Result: 0.7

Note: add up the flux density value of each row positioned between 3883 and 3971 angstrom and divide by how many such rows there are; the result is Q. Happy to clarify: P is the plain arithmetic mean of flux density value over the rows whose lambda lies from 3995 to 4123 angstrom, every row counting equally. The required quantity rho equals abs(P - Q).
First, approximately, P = 16.2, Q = 14.7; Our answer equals 1.6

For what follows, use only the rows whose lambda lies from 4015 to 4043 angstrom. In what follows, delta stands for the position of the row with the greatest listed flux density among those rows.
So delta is 4029 angstrom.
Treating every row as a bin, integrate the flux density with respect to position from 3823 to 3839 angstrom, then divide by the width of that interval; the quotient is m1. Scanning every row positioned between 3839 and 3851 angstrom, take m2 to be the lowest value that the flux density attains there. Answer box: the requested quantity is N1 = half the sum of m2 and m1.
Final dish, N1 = 11.9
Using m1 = 12.0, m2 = 11.83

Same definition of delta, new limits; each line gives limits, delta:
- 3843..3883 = 3869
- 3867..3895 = 3869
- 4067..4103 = 4073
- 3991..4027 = 4025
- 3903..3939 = 3917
